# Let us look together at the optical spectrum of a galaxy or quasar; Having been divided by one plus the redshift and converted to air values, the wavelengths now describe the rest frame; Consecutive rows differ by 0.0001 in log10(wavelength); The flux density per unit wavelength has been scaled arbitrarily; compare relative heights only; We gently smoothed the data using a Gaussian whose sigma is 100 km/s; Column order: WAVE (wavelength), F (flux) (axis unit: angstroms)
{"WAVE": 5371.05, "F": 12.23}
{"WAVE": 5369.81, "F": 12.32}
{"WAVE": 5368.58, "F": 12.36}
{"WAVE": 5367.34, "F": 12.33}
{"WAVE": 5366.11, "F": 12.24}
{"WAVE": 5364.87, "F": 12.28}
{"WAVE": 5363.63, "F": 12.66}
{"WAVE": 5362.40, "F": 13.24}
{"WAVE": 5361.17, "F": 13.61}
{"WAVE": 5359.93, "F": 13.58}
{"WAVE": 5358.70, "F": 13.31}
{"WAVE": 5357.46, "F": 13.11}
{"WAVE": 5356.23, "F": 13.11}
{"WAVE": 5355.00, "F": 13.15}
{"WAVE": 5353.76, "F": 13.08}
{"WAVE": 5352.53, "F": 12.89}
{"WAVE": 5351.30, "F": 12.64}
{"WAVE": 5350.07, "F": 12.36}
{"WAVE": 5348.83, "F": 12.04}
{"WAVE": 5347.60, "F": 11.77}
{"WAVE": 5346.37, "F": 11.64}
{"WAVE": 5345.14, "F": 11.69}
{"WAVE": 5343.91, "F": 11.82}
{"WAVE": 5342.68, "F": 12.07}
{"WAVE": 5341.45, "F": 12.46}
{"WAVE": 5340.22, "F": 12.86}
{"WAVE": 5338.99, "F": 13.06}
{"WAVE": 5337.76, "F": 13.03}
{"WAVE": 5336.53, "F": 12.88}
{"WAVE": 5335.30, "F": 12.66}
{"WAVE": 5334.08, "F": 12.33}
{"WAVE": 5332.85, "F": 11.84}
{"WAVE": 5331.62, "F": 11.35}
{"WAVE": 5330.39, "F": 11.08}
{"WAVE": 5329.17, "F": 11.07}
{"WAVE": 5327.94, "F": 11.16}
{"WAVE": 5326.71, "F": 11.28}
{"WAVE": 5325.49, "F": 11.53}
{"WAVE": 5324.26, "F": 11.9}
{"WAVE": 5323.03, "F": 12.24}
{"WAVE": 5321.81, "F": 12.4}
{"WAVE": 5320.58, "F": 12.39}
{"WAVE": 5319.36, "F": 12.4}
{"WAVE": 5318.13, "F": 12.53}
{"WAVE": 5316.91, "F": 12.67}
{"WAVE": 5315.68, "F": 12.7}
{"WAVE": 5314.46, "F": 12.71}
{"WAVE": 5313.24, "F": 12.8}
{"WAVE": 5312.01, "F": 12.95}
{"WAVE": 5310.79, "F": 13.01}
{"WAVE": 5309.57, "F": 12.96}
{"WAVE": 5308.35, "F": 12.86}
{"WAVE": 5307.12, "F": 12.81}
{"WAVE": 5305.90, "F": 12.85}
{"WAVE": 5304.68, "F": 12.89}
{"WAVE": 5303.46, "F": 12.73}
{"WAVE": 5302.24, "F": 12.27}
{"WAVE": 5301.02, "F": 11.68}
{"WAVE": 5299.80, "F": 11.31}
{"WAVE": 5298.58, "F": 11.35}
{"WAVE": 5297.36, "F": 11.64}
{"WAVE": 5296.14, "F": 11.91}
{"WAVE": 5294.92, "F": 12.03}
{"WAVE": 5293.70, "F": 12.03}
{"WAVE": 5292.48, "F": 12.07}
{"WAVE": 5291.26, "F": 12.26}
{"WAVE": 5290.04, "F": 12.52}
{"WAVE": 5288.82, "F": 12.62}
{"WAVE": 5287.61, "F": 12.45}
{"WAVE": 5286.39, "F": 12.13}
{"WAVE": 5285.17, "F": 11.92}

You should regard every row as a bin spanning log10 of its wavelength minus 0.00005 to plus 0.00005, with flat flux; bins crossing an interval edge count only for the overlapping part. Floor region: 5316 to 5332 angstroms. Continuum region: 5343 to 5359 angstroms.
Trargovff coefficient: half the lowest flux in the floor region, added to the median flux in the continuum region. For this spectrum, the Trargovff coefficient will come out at 18.2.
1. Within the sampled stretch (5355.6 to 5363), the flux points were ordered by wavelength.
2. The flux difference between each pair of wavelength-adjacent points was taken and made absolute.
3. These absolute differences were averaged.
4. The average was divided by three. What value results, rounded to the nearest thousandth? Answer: 0.058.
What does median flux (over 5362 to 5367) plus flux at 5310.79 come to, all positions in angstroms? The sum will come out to 25.48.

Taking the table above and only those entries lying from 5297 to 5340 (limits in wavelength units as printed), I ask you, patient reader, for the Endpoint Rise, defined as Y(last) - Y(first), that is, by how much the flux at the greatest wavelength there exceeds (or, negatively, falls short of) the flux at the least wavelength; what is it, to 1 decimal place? 1.4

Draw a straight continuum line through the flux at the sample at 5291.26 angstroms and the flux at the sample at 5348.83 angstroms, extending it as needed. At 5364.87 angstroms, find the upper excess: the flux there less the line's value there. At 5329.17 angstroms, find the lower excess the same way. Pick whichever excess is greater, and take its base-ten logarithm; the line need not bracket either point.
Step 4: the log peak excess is -0.52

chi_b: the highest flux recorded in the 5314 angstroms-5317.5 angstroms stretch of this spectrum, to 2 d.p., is 12.71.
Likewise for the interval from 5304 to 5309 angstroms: 12.89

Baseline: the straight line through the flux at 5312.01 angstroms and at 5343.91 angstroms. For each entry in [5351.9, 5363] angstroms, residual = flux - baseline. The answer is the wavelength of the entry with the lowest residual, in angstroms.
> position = 5352.53 angstroms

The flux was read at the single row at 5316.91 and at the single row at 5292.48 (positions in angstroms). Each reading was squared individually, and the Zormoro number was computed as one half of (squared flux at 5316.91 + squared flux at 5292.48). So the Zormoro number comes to 153.1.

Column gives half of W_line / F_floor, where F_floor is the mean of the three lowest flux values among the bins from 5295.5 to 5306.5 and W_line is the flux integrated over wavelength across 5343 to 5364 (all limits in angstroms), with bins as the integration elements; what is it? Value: 12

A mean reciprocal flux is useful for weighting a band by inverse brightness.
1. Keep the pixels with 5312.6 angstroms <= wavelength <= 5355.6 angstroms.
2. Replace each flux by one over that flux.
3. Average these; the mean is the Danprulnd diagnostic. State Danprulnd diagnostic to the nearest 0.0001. 0.0819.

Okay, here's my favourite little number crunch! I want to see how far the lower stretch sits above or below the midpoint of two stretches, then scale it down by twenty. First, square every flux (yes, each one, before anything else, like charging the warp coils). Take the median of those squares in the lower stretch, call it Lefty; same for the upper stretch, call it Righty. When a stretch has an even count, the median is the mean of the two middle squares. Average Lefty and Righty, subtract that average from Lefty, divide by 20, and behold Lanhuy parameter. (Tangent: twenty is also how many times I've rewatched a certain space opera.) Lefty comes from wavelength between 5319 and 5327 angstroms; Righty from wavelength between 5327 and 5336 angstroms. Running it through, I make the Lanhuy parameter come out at 0.52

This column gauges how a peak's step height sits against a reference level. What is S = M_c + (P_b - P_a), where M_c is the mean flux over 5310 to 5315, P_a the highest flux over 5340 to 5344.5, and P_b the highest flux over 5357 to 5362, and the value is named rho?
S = 13.6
